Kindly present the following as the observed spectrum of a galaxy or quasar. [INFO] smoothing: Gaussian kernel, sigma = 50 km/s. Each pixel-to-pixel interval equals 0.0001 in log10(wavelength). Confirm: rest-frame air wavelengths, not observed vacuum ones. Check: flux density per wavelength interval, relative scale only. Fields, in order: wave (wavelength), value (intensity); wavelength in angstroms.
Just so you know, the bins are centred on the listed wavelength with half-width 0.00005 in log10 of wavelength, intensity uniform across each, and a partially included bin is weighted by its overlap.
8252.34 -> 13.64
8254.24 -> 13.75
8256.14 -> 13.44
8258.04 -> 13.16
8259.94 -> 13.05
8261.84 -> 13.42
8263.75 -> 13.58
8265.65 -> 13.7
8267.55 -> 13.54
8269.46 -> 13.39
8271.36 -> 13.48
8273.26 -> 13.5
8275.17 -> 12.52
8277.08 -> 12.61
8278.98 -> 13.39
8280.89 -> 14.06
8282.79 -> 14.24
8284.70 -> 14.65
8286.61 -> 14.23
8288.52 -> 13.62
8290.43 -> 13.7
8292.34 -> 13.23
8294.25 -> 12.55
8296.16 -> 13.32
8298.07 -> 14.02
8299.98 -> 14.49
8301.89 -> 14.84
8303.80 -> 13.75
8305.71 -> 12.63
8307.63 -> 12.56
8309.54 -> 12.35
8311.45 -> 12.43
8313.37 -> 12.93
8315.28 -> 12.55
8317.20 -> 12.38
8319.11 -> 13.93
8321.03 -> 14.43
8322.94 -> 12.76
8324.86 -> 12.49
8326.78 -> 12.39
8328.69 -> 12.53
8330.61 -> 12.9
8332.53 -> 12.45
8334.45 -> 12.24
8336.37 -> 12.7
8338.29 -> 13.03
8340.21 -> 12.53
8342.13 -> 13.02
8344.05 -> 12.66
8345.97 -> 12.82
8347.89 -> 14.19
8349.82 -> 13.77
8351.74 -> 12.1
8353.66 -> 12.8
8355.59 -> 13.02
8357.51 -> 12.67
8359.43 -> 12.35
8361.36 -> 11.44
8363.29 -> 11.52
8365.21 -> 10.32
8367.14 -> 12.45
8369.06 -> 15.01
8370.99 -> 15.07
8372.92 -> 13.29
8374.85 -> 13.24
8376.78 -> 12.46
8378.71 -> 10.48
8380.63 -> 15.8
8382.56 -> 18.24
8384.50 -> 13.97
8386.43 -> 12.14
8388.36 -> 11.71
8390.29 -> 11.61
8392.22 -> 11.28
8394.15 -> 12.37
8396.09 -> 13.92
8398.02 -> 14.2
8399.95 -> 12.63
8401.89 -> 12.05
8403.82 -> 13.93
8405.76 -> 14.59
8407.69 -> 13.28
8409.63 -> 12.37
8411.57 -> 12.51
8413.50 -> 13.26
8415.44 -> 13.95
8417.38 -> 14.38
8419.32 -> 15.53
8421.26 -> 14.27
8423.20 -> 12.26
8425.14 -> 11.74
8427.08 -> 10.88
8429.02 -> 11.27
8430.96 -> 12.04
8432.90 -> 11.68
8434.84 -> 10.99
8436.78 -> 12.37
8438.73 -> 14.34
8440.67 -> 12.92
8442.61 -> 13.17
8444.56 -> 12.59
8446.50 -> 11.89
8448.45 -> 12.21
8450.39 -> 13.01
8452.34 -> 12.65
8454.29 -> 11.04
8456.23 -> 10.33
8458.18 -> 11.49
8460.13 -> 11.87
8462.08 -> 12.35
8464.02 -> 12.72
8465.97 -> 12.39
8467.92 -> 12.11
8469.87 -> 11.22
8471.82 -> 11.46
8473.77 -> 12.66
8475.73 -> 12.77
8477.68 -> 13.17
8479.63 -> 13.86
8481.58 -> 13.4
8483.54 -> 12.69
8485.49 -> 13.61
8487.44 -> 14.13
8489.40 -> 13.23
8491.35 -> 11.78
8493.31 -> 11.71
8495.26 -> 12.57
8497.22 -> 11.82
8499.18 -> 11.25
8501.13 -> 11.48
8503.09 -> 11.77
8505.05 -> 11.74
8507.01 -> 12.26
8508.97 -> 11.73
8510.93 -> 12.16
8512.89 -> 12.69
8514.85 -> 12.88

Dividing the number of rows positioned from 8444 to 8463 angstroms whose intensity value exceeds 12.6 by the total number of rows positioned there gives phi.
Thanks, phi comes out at 0.20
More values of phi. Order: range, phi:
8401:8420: 0.70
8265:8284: 0.90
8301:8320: 0.50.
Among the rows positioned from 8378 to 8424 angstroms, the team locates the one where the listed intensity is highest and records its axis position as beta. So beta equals 8382.56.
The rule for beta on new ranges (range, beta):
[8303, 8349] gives 8321.03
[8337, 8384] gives 8382.56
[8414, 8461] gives 8419.32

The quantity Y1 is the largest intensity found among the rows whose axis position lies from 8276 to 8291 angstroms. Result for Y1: 14.65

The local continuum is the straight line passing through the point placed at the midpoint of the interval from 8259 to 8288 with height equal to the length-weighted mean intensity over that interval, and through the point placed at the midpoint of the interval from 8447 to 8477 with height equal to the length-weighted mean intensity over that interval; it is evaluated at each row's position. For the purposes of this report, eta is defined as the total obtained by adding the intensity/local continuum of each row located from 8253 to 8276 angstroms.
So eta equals 12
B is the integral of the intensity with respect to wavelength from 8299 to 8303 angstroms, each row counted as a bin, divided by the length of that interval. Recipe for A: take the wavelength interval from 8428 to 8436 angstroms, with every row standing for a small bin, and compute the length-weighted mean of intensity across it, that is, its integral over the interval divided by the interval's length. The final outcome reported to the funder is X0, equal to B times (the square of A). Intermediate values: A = 11.52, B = 15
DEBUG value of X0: 1944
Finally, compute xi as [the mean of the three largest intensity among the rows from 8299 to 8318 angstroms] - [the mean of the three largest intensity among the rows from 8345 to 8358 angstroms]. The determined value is 0.7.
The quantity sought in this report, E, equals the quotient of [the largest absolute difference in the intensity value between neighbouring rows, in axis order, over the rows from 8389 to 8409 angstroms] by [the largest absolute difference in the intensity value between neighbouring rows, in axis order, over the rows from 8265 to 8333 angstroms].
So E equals 1.1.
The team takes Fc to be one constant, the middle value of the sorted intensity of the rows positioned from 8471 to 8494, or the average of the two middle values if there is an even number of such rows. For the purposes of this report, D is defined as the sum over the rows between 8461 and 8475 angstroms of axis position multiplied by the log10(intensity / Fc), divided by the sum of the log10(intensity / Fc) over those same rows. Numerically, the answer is 8468.9 angstroms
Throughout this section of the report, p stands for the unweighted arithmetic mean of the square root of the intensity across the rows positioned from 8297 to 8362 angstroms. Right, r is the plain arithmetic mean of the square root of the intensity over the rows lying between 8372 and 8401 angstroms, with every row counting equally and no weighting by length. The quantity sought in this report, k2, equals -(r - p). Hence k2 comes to -0.02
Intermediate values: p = 3.60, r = 3.62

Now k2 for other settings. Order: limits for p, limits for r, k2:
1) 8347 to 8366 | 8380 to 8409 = -0.14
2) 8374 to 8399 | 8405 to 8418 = -0.05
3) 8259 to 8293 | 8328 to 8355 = 0.10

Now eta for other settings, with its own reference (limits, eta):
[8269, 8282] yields 7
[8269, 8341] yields 38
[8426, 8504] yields 41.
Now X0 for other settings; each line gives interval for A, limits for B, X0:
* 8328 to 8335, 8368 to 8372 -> 2352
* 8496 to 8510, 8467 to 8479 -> 1690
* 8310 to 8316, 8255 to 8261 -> 2111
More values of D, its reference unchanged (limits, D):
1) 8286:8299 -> 8291.2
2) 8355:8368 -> 8363.4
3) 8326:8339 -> 8331.3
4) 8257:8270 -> 8265.0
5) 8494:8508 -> 8501.3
